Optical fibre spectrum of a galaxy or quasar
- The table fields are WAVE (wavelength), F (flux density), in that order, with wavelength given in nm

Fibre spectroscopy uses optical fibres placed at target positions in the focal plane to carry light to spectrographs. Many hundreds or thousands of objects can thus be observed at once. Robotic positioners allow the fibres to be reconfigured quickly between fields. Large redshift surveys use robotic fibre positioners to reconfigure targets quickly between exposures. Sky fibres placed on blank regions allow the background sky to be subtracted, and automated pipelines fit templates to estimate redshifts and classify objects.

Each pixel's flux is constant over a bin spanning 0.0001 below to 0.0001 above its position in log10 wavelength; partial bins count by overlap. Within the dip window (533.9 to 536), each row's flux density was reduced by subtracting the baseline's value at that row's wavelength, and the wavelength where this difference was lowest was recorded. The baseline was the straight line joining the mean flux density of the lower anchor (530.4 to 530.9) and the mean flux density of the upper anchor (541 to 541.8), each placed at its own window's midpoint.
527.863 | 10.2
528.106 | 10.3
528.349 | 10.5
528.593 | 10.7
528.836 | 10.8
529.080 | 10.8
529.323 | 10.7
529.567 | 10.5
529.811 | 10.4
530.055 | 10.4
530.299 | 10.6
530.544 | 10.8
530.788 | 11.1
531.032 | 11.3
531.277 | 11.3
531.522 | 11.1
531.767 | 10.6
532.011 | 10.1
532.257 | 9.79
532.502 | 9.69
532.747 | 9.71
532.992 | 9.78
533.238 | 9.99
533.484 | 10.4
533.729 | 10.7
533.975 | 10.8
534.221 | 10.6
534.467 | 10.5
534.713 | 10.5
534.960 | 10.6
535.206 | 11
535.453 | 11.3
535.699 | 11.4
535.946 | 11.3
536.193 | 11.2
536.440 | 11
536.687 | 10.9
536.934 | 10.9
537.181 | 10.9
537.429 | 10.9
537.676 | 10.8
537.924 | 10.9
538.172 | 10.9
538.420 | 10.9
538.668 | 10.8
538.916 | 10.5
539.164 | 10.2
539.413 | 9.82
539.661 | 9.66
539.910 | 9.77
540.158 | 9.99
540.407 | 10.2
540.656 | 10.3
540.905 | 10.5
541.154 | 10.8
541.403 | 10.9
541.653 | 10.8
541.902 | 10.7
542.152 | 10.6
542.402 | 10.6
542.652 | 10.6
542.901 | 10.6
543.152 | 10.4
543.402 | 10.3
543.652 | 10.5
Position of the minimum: 534.467 nm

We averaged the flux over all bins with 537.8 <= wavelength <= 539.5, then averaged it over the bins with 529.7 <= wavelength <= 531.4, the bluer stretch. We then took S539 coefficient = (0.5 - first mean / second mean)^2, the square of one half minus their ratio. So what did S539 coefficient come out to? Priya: 0.23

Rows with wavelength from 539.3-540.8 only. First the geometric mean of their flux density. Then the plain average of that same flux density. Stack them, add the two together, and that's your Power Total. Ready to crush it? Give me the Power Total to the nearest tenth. 19.9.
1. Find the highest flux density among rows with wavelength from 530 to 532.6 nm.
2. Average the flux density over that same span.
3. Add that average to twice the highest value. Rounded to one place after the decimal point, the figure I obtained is 33.2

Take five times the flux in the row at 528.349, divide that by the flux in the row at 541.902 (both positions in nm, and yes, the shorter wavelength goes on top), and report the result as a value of 4.9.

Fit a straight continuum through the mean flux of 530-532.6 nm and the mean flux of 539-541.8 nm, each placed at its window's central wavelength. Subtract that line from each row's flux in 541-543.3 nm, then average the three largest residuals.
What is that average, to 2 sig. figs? 0.60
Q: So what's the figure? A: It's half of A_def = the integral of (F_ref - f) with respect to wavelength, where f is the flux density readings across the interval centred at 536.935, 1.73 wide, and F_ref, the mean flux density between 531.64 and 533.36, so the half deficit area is -0.9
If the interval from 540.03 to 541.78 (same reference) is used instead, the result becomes -0.5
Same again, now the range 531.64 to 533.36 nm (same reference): 0.0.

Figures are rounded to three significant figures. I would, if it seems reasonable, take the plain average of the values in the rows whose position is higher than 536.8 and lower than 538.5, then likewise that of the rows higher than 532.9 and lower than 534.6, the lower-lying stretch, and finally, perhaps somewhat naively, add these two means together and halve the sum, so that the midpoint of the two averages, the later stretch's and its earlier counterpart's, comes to 10.6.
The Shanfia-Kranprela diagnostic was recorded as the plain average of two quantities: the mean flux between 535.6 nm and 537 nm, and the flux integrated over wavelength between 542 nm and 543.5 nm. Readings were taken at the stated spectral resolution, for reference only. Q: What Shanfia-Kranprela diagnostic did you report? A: 13.4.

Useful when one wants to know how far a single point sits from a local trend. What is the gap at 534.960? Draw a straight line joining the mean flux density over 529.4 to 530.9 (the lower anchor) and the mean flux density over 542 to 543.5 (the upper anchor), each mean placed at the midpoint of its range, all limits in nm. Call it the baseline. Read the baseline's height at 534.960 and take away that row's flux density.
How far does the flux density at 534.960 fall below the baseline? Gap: -0.01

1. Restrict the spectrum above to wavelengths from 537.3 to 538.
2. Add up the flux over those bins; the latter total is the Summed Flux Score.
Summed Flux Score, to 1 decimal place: 32.6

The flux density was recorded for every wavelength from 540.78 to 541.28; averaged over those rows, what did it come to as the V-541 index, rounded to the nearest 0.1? 10.7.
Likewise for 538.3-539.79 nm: 10.3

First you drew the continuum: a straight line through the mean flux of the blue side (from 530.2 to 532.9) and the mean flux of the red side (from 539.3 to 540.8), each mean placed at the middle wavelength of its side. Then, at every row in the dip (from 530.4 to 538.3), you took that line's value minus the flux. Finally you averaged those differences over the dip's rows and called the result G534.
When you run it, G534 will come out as -0.36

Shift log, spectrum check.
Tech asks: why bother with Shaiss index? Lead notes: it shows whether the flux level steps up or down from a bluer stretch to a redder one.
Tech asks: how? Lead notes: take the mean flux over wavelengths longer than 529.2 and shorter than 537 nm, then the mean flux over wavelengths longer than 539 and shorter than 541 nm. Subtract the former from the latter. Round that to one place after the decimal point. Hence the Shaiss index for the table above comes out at -0.6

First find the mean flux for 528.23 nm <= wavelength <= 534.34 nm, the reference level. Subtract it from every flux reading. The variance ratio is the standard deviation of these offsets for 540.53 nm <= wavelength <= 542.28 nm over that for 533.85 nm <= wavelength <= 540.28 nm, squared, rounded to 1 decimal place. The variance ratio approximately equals 0.2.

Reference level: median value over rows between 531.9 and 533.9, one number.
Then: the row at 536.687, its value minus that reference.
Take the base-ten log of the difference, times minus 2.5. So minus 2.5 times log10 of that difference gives -0.01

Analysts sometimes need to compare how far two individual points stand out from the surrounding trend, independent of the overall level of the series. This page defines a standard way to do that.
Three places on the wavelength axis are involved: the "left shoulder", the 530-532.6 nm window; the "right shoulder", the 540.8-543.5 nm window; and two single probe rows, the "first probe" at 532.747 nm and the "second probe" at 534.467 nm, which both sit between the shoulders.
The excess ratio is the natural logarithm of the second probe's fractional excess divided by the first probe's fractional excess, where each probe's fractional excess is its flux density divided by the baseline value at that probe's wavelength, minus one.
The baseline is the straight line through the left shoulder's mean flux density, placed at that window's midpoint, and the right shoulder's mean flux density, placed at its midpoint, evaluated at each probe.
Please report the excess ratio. -2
